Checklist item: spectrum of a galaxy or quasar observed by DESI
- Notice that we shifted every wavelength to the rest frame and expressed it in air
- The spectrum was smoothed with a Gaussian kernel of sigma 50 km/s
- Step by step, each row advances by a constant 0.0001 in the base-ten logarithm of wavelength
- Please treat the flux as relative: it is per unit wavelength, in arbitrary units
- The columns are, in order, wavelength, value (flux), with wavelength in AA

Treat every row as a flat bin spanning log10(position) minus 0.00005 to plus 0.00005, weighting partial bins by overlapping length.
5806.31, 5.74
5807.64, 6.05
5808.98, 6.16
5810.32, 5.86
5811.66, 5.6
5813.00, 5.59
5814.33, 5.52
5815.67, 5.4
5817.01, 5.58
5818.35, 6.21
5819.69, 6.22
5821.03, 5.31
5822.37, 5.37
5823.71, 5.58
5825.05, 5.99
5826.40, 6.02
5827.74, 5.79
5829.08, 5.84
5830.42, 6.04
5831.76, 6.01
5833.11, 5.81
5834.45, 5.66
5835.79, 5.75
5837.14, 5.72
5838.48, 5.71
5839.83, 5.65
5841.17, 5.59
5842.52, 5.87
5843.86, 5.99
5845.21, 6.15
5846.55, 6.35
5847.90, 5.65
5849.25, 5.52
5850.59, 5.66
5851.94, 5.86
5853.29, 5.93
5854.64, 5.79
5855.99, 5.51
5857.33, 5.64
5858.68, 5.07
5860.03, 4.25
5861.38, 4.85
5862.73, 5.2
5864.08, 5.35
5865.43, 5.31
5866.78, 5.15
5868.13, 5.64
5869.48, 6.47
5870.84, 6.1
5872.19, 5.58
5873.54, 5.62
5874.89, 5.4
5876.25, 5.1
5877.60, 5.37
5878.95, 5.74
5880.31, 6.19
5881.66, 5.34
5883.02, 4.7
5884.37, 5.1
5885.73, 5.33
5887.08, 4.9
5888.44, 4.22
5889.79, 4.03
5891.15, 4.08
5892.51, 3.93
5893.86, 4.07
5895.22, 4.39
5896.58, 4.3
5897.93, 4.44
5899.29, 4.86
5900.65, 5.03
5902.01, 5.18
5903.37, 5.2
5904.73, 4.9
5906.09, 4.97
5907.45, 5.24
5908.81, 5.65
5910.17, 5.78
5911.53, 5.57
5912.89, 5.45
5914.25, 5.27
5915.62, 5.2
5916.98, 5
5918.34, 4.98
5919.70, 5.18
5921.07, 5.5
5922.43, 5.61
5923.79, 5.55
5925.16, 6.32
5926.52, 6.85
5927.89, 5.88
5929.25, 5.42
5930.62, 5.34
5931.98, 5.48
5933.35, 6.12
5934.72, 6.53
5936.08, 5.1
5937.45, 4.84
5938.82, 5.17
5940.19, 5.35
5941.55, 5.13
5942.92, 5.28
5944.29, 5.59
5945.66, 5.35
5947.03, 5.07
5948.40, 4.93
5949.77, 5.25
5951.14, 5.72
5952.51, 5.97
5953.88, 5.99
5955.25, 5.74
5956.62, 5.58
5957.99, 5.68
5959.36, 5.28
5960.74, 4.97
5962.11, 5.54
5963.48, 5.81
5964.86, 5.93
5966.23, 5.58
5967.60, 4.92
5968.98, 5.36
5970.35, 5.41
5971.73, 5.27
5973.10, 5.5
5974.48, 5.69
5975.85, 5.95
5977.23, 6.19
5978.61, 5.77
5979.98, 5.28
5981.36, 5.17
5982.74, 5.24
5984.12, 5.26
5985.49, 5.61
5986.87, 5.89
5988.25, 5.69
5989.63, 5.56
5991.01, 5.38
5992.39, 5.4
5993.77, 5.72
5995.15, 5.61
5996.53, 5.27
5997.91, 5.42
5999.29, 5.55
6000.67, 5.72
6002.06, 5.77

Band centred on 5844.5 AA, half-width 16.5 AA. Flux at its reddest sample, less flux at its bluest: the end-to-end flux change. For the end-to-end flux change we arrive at -1.6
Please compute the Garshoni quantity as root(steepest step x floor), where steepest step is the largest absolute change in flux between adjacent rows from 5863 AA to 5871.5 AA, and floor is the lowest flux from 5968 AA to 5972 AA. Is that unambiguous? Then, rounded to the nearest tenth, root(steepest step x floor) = 2.1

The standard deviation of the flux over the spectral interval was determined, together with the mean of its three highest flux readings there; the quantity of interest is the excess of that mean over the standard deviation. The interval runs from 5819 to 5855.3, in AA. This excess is 6.00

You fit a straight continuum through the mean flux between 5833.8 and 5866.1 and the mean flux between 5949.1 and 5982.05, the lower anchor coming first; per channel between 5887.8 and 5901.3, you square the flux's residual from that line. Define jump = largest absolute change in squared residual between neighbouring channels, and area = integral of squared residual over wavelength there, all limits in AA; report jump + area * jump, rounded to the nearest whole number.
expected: 20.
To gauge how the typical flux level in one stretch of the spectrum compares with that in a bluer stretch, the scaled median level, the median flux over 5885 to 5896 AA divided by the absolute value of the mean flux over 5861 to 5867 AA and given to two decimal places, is 0.80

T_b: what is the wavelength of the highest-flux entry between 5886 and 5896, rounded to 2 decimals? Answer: 5887.08 AA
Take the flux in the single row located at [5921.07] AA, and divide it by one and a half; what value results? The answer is 3.67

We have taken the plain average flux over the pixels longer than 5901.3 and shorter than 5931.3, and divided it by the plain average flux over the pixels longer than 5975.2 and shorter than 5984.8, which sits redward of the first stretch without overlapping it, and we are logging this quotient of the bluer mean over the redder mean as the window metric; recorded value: 0.98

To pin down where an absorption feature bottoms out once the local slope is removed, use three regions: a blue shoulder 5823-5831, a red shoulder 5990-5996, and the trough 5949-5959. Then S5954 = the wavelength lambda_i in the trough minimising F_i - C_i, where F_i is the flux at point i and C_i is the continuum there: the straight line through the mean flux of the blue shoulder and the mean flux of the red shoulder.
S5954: 5949.77 AA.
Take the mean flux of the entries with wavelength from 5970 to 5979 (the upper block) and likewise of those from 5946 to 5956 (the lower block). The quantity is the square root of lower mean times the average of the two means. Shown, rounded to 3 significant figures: 5.56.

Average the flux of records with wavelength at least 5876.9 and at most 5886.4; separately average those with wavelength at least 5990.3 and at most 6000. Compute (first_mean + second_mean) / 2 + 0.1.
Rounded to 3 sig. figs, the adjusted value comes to 5.54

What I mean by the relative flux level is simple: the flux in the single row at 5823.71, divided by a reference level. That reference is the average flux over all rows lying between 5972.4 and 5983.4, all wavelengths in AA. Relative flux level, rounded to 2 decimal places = 1.00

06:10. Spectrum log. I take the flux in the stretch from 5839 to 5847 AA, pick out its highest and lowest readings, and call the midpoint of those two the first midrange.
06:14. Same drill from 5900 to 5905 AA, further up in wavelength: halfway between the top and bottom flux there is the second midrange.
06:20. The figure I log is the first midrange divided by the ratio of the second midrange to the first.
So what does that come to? 7.1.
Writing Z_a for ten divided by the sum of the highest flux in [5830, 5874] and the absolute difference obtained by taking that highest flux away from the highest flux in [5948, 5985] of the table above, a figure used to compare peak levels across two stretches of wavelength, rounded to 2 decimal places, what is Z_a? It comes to 1.48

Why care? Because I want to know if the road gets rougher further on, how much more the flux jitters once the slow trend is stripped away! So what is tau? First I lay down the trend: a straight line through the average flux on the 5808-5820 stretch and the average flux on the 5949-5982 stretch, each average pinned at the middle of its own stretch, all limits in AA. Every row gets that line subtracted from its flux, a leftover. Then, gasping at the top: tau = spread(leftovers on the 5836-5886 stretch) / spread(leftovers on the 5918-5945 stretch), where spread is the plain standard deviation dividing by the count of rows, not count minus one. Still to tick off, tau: 0.85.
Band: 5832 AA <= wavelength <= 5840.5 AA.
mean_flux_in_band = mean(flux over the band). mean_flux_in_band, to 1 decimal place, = 5.7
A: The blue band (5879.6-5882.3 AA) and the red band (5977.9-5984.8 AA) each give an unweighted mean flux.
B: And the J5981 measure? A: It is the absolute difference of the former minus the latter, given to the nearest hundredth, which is 0.42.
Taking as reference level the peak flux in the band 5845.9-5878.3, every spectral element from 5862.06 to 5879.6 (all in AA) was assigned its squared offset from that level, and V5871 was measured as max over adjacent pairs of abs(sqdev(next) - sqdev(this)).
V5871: 1.05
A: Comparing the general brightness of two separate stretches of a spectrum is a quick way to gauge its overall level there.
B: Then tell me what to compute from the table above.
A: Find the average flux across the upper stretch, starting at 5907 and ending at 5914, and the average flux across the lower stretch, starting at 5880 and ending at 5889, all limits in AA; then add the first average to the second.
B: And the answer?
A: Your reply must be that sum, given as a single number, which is 10.6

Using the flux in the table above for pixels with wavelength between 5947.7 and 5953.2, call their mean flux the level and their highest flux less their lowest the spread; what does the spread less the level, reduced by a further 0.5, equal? -4.93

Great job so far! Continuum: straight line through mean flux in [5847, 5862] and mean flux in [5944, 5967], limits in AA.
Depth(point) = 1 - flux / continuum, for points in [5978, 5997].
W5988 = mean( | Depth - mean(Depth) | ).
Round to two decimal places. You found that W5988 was 0.04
